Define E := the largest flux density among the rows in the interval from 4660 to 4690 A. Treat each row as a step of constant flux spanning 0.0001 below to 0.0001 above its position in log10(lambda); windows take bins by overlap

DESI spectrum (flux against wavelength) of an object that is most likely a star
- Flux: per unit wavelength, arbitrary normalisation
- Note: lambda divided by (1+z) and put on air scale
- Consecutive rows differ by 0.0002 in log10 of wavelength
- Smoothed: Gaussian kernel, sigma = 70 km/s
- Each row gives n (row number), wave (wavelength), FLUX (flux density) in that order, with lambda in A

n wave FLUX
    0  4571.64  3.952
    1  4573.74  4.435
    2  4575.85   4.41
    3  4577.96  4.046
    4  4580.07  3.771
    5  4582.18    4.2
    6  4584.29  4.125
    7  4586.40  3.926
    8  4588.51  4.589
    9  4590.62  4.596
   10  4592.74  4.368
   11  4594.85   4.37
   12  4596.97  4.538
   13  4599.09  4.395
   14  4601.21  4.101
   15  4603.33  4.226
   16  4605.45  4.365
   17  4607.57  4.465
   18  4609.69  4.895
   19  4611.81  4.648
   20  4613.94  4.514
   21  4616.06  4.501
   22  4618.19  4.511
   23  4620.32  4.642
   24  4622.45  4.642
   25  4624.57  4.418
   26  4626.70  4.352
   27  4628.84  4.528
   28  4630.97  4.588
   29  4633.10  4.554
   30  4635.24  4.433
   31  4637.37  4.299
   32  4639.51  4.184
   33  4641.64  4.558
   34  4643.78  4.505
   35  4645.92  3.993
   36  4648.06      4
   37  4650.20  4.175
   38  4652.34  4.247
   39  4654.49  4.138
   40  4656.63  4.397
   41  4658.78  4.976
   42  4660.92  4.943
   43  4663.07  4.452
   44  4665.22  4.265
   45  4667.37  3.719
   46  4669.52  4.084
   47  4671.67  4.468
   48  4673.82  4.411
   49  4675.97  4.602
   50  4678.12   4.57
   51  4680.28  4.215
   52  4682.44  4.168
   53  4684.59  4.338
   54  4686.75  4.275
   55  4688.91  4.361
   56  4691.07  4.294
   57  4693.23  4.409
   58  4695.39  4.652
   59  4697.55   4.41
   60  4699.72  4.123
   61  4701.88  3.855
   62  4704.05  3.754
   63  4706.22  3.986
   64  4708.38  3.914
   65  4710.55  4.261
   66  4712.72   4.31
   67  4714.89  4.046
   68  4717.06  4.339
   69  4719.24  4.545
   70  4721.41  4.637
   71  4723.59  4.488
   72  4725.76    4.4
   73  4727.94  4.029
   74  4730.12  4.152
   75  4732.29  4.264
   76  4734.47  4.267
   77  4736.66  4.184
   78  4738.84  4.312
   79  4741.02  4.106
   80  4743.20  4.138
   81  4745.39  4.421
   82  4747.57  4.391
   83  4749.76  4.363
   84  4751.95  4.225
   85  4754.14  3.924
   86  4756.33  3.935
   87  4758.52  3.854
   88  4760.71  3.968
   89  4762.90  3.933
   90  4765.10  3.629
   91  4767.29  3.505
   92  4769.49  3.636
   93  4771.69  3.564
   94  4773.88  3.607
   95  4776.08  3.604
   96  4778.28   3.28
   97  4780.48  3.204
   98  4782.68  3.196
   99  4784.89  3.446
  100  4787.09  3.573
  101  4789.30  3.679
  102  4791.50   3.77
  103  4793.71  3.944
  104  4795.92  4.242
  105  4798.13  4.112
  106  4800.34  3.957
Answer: 4.943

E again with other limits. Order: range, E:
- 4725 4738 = 4.4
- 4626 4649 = 4.588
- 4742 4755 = 4.421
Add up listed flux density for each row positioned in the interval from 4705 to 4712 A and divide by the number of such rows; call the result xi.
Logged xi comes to 4.05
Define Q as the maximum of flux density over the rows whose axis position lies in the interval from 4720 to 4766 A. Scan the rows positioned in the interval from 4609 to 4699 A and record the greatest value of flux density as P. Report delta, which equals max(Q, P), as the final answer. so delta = 4.98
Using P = 4.976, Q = 4.637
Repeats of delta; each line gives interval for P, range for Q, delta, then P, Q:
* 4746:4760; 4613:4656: 4.64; 4.391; 4.642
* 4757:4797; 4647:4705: 4.98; 4.242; 4.976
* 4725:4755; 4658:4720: 4.98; 4.421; 4.976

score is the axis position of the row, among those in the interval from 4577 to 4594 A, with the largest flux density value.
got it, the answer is 4590.62 A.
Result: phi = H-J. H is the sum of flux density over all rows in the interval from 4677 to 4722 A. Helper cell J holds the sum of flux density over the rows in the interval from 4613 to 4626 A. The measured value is 62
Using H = 89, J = 27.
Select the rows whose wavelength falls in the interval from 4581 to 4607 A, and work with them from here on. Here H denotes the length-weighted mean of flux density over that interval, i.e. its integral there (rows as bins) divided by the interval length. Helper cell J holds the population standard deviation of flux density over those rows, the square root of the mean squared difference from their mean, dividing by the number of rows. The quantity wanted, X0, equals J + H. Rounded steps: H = 4.32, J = 0.199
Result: 4.52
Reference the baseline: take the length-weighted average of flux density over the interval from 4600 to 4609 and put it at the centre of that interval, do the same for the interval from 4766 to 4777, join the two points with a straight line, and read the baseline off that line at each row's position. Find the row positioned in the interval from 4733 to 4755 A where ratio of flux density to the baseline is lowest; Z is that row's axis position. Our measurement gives 4754.14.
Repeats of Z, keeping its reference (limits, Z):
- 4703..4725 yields 4704.05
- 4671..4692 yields 4682.44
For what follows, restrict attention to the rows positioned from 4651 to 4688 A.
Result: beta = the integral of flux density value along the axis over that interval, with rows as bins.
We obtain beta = 162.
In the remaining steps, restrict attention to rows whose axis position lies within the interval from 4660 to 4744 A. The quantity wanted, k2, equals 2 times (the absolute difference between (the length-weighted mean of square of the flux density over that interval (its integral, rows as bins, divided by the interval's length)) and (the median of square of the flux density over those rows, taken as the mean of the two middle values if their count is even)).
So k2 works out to 0.12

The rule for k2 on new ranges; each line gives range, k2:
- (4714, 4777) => 0.66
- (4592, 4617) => 0.43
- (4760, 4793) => 0.35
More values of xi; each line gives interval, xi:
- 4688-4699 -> 4.43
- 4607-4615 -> 4.63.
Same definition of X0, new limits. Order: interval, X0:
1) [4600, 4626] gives 4.69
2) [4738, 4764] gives 4.33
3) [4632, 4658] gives 4.49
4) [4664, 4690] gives 4.52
